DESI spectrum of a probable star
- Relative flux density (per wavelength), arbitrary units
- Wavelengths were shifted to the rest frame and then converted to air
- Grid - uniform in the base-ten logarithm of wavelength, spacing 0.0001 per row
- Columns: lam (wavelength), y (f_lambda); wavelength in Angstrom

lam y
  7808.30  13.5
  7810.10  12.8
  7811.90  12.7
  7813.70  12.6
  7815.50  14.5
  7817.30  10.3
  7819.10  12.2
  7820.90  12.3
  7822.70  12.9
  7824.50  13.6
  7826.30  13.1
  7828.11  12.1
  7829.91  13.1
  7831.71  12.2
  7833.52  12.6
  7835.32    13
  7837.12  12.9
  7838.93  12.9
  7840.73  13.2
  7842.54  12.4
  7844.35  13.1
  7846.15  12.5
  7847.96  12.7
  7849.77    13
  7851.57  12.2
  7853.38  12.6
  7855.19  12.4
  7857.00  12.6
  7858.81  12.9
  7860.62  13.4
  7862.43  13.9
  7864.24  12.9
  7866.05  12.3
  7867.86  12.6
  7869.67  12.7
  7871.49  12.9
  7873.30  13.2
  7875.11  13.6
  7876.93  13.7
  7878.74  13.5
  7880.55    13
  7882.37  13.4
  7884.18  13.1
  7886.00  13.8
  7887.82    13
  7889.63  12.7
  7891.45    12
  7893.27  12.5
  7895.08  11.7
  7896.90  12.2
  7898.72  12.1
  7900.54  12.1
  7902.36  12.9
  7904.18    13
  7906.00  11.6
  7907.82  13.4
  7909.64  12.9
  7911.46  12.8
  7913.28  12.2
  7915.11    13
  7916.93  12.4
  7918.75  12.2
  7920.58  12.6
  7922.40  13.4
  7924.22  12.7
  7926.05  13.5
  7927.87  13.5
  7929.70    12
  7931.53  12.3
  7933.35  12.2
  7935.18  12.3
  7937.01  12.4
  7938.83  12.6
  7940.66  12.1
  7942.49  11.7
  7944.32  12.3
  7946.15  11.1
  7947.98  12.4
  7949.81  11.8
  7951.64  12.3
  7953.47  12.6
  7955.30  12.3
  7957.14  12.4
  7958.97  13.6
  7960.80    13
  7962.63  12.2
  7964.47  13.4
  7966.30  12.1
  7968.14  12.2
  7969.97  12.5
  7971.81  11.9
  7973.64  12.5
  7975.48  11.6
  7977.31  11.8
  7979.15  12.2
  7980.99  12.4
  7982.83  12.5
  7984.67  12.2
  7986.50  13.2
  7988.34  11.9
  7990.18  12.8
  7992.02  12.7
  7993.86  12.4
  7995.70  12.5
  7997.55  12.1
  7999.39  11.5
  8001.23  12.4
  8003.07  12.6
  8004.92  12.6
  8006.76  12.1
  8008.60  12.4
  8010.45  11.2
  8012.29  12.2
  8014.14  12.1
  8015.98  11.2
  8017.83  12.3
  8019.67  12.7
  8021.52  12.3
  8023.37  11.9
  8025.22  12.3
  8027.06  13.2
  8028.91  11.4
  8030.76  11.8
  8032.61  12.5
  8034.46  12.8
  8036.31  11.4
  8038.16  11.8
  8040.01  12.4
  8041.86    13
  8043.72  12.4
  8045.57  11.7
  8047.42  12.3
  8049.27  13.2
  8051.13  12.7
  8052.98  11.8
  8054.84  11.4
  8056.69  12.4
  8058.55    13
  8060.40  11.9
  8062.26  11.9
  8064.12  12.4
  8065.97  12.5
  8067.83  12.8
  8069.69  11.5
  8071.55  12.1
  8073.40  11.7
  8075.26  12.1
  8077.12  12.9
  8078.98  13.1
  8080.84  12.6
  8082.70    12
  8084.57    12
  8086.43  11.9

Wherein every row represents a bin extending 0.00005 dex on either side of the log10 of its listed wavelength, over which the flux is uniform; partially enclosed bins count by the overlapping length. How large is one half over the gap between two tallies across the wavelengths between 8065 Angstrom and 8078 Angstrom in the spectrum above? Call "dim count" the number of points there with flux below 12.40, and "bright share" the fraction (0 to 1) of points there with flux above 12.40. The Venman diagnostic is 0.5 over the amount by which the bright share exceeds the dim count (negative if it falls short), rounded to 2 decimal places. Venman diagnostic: -0.14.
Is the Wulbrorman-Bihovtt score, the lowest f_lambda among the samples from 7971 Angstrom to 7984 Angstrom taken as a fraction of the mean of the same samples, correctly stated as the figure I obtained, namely 0.956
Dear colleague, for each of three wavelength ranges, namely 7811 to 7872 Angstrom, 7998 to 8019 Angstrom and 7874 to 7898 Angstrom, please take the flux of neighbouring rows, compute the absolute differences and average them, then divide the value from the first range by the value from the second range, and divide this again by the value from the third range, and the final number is 2.20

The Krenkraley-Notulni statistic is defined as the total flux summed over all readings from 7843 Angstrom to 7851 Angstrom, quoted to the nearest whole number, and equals 51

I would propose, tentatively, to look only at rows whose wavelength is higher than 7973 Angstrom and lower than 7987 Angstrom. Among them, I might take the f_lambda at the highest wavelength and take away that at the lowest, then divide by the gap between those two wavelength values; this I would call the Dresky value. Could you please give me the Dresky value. 0.05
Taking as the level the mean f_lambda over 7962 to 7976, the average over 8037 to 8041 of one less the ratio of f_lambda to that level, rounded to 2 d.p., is 0.02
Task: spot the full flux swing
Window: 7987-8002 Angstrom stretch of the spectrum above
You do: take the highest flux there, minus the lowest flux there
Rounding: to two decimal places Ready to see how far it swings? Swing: 1.30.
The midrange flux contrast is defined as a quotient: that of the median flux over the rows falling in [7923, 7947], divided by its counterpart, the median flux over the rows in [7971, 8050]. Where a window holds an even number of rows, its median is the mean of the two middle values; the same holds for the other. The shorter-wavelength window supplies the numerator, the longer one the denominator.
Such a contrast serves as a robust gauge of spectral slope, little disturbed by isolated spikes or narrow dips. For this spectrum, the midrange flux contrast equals 1.00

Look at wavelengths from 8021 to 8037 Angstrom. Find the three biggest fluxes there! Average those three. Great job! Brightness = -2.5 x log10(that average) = -2.77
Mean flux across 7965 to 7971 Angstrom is 12.3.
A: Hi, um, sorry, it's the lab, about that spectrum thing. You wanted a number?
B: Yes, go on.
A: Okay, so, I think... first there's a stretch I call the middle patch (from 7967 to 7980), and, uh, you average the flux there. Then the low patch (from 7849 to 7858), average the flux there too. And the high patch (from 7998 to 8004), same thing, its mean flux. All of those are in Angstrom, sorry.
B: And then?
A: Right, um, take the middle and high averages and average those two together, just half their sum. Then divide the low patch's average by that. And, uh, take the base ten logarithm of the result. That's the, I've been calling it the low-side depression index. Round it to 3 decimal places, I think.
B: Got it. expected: 0.015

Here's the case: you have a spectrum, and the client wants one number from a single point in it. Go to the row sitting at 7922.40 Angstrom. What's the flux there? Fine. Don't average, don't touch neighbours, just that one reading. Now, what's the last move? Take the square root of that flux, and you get 3.66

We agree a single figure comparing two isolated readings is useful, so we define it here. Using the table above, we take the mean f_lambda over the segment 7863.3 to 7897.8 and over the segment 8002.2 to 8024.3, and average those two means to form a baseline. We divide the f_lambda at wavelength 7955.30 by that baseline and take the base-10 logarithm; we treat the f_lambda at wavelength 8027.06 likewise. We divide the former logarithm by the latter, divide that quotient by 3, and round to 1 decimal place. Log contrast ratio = -0.1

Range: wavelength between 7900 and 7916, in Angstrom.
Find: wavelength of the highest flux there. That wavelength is 7907.82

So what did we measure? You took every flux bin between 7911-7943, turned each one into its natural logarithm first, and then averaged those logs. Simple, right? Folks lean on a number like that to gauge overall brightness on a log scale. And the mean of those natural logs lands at 2.53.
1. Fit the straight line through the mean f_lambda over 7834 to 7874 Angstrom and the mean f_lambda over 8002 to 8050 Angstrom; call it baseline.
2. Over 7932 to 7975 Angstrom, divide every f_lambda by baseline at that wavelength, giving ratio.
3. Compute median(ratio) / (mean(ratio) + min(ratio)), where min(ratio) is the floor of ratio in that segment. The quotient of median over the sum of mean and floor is 0.525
